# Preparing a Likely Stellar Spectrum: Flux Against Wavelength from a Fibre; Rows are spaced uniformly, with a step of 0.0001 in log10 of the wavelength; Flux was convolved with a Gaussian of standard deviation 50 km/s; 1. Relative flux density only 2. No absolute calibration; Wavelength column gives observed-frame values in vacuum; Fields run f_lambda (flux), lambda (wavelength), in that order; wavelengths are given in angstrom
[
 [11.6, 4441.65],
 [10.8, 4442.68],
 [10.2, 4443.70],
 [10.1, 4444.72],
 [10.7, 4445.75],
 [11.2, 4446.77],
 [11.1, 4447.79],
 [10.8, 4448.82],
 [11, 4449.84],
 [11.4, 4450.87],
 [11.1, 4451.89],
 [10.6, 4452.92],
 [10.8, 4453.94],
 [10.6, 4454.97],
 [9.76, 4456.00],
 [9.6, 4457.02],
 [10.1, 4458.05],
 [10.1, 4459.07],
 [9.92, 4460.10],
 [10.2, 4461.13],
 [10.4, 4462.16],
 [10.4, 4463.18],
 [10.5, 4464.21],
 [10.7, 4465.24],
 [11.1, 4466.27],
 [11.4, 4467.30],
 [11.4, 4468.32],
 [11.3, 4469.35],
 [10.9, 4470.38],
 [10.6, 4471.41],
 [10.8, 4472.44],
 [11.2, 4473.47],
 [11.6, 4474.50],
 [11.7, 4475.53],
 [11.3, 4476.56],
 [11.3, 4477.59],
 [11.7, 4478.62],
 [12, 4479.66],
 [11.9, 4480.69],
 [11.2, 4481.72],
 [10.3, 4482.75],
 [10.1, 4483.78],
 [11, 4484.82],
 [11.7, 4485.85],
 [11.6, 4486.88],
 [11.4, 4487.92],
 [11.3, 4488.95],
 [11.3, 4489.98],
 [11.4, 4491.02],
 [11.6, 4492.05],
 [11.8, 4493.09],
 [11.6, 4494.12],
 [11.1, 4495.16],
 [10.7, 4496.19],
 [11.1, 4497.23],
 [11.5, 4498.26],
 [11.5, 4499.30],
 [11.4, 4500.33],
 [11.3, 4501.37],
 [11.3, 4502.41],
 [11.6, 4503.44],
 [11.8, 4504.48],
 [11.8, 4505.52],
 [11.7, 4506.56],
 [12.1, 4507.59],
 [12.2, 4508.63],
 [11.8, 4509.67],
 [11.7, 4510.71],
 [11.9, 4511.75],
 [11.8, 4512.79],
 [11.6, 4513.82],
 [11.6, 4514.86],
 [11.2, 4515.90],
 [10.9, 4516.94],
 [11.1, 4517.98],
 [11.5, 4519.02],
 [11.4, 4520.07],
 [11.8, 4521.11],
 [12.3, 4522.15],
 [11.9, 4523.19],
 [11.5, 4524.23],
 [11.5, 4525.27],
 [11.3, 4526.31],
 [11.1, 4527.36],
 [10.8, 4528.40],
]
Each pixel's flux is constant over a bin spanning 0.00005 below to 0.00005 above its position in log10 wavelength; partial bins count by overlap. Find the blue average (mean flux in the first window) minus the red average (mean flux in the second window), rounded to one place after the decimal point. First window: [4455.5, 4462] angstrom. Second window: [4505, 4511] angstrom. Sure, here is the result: -1.9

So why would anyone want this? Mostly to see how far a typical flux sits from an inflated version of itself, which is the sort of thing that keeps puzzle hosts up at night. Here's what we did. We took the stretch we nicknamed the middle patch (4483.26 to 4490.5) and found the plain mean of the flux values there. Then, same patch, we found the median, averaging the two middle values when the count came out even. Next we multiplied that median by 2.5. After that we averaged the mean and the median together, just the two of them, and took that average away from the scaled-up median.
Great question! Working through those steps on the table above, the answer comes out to 17.0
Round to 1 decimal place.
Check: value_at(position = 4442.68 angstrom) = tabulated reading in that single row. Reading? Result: 10.8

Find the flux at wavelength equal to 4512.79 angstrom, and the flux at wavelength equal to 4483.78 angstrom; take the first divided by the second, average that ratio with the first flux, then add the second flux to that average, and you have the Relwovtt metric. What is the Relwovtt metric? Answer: 16.6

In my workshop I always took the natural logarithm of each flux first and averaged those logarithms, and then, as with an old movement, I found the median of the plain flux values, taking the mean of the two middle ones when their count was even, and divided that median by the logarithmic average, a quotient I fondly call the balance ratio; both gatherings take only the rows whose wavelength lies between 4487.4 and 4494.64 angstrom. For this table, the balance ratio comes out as 4.67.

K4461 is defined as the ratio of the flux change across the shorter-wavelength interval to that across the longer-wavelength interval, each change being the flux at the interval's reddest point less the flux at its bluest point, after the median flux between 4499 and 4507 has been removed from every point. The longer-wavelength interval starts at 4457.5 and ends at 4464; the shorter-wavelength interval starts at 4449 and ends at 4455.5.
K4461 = -1.3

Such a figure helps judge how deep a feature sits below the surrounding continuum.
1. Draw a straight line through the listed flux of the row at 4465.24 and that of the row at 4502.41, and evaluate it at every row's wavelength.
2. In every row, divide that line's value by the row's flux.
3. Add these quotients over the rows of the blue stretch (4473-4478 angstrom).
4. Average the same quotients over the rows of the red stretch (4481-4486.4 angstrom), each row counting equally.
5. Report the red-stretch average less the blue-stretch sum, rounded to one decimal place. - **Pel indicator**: -3.7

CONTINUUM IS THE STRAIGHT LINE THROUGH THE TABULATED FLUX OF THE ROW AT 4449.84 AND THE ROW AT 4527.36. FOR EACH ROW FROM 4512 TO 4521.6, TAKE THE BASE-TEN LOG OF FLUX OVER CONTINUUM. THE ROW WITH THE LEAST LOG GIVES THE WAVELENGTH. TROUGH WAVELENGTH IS 4516.94 angstrom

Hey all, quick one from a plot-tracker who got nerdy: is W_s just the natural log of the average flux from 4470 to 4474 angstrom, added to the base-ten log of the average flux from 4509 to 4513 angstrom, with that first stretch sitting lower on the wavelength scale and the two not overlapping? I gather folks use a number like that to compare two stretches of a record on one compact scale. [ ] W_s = 3.46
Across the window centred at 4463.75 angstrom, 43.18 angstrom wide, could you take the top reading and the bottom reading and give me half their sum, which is 10.8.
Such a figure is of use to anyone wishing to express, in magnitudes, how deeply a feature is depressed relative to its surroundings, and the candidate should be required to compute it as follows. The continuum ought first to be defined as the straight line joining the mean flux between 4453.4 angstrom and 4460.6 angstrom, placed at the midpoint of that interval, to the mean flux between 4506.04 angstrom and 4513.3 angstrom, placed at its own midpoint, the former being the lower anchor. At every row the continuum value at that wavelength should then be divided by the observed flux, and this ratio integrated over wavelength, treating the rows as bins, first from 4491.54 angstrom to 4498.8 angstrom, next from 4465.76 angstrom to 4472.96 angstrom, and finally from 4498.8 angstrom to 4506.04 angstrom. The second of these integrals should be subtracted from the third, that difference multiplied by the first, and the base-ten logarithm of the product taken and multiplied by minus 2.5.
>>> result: -1.3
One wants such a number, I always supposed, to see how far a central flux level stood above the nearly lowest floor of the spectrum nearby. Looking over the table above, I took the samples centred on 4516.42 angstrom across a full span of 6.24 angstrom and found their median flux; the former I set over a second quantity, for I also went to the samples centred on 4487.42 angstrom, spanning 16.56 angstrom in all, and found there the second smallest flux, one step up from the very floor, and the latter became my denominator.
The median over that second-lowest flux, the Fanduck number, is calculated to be 1.10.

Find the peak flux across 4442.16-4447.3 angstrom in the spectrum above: 11.2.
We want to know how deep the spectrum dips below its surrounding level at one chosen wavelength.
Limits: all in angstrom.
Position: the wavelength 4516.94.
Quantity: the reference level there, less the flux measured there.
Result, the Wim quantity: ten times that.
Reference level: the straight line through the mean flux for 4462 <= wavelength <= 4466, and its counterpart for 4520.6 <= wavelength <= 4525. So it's 8.4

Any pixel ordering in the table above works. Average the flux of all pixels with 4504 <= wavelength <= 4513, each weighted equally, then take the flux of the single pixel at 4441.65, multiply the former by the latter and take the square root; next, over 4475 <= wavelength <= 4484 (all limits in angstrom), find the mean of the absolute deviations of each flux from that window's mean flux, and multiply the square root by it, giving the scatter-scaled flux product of 5.8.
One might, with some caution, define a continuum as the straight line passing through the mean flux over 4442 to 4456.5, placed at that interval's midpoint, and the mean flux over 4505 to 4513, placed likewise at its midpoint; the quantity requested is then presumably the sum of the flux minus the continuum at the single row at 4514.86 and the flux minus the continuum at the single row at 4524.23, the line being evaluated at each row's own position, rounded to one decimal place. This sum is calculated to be -1.0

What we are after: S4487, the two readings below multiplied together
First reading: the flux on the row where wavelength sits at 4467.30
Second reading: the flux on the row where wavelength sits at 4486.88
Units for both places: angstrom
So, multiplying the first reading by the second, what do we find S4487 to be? 132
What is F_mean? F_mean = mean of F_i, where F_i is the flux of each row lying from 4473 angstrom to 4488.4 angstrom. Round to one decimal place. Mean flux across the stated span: 11.3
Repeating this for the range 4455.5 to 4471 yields 10.5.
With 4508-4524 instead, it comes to 11.6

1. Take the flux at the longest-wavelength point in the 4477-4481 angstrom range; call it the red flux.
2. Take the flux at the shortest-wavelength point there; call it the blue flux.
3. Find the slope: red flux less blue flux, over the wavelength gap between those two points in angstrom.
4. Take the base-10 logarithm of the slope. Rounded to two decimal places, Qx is -0.71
